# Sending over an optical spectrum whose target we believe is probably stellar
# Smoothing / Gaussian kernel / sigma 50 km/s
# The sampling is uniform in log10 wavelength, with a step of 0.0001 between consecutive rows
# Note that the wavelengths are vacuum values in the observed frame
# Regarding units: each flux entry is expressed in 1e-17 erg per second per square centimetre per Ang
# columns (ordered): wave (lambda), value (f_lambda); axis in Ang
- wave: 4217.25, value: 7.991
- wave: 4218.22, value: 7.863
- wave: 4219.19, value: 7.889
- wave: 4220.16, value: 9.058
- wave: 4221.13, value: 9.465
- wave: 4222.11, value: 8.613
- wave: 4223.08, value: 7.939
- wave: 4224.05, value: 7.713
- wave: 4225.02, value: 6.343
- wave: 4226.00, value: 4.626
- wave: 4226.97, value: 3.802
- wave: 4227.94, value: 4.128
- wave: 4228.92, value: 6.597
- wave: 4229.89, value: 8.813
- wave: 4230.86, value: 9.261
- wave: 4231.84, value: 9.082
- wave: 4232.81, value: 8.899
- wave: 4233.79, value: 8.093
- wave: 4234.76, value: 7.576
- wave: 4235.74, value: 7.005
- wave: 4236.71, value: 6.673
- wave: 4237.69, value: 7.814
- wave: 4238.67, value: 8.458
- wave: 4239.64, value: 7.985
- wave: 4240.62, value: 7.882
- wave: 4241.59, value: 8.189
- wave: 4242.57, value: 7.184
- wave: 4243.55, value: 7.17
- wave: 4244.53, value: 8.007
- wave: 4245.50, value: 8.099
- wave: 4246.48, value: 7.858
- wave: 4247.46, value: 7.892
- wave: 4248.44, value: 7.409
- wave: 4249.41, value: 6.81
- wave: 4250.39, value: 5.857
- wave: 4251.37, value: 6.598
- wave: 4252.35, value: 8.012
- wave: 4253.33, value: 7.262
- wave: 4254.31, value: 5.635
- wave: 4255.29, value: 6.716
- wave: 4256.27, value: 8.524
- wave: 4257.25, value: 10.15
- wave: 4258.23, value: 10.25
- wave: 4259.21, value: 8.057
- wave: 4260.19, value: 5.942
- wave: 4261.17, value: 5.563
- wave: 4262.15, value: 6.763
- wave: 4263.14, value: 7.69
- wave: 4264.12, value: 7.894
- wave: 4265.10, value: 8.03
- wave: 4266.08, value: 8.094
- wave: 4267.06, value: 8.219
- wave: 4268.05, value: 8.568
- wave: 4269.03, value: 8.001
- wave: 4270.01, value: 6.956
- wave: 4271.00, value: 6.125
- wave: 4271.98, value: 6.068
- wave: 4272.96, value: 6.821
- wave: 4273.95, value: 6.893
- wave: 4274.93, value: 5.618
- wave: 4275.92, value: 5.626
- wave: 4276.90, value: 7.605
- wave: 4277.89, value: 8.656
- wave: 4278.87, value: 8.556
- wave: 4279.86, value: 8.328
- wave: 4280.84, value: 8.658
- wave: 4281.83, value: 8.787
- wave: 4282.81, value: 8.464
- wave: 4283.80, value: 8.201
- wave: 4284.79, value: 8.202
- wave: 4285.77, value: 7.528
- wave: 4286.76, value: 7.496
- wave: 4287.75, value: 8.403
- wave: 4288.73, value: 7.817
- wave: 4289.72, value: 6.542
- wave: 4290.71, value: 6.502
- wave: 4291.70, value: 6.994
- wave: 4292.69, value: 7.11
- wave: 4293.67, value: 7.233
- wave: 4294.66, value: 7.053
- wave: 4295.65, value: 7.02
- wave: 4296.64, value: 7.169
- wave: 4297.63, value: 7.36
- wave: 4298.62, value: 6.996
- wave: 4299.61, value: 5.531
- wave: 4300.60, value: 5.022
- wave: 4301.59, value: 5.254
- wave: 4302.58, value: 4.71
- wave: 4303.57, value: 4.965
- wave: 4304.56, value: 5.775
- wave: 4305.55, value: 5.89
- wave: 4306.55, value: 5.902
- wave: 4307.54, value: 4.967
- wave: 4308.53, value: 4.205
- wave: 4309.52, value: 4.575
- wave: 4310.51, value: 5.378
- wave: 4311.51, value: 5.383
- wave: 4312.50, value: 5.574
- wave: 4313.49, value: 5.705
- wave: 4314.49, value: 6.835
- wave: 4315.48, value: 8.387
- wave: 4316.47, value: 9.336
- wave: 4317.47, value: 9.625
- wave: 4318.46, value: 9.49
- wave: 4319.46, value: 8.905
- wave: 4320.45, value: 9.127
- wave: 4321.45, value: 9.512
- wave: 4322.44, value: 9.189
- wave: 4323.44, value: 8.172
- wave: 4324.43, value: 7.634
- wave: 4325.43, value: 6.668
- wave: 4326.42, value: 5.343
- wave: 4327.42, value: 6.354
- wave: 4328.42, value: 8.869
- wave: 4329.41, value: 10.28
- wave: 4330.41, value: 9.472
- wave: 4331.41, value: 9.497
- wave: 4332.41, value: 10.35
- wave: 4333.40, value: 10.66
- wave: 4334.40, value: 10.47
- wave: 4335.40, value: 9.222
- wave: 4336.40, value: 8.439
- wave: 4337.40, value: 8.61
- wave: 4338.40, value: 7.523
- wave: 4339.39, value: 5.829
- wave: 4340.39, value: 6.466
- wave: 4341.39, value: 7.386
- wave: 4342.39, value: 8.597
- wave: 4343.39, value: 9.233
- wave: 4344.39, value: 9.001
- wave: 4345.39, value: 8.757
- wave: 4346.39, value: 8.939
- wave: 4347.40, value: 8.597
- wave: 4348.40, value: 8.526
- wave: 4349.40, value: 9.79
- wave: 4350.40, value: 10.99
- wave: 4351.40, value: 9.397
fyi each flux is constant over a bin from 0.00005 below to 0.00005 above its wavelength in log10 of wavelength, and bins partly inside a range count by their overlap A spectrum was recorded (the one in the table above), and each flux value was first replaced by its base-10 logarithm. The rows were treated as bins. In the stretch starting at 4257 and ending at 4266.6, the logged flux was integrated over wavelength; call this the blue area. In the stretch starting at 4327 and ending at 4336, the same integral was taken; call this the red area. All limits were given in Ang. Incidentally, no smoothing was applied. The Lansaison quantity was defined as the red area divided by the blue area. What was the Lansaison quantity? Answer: 1.0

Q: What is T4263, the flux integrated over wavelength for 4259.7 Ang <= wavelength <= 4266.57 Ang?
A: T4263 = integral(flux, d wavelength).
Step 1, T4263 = 49.1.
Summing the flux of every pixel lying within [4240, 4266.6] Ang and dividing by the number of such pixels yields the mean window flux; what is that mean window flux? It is 7.5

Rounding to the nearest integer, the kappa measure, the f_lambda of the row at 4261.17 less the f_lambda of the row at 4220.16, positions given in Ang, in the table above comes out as -3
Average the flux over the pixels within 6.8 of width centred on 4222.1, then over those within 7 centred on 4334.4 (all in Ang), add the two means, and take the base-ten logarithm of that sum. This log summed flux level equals 1.25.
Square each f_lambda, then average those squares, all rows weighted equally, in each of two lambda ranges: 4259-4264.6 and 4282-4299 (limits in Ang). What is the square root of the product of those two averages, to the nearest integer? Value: 52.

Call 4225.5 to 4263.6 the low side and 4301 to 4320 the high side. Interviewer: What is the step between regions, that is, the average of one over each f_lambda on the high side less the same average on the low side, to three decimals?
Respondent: 0.027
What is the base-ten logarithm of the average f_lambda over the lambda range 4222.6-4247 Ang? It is 0.870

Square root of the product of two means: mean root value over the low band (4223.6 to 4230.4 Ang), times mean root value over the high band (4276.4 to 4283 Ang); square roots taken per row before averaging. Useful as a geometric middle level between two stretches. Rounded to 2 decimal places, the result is 2.65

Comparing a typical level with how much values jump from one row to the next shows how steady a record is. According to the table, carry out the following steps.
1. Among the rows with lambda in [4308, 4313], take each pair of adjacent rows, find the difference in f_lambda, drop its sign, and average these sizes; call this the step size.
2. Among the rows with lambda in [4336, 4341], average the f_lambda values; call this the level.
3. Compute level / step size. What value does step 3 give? 22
